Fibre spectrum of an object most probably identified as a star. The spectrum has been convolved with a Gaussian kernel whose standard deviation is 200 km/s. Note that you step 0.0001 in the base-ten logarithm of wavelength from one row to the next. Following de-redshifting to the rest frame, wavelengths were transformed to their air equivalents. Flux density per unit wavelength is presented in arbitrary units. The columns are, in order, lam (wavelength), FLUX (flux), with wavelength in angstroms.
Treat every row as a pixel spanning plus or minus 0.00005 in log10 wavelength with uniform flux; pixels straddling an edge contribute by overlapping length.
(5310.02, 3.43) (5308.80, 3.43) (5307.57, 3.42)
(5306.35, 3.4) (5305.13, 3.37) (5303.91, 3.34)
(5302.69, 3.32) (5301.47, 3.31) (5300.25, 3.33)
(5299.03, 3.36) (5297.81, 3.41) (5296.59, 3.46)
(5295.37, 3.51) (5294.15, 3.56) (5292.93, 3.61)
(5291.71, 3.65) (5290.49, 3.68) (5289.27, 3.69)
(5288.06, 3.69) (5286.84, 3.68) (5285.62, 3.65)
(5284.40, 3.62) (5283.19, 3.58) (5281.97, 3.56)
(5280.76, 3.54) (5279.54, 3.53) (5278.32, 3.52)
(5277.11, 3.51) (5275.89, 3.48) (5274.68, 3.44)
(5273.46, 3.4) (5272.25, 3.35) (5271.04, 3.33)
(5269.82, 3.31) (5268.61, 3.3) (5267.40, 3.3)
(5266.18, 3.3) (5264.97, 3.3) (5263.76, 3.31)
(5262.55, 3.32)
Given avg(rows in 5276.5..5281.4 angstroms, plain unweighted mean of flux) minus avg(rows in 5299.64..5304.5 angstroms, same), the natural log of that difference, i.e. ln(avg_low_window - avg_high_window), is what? -1.6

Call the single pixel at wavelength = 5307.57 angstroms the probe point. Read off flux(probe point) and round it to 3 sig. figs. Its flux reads 3.42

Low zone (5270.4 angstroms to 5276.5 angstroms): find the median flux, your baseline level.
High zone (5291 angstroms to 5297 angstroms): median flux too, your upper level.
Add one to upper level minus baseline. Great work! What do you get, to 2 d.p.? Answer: 1.16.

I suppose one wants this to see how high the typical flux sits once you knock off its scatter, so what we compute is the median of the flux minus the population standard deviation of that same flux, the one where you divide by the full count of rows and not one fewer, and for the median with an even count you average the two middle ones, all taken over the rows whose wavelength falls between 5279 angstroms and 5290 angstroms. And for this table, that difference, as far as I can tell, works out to 3.56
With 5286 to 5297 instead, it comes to 3.57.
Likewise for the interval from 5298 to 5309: 3.32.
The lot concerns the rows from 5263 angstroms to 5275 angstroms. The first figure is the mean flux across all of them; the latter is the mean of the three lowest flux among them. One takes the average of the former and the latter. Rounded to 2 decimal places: 3.32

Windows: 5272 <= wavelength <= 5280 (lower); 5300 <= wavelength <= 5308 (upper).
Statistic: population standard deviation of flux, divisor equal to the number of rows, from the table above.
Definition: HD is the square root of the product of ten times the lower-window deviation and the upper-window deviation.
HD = 0.16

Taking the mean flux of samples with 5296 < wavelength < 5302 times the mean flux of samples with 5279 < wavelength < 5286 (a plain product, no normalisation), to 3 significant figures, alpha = 12.1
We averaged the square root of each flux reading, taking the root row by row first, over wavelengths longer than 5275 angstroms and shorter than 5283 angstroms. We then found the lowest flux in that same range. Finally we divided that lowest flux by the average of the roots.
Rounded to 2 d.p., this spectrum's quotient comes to 1.85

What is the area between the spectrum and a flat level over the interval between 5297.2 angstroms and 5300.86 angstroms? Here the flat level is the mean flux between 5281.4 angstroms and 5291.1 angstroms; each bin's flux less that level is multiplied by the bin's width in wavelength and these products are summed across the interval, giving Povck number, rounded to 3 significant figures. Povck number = -1.01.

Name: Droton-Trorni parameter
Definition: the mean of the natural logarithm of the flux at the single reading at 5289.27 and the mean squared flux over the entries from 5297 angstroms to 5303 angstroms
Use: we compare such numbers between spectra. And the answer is 6.3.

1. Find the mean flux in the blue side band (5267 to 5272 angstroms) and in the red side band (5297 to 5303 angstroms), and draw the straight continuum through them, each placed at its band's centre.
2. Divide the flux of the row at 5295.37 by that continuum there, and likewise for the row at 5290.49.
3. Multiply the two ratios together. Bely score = 1.16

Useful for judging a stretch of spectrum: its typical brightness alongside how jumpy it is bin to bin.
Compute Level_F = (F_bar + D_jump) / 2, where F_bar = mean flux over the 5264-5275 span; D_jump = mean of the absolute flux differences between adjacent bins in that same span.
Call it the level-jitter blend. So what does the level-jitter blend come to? 1.68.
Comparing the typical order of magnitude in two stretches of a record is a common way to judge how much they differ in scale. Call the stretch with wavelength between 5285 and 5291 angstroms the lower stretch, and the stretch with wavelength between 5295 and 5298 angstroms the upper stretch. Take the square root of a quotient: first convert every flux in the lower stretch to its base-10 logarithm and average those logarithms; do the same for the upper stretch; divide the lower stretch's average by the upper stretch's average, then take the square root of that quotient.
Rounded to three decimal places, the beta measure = 1.024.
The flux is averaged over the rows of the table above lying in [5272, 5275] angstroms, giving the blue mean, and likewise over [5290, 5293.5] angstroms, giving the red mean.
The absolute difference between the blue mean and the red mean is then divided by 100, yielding 0.0025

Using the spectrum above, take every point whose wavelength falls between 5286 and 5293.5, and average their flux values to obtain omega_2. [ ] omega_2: 3.67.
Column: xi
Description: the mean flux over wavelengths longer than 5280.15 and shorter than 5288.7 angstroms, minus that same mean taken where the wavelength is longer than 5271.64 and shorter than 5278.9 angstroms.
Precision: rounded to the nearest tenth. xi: 0.2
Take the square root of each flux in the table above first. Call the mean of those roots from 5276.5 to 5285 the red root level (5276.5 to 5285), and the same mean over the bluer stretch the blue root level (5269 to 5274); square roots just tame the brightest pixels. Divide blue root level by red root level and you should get 0.97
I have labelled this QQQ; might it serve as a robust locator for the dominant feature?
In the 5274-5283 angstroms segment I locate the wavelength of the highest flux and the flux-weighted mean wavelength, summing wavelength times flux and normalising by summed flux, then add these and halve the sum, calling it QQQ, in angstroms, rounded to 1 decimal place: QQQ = 5280.2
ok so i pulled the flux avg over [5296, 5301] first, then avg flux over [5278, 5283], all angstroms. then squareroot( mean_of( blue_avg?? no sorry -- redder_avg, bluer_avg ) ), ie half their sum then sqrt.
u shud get 1.861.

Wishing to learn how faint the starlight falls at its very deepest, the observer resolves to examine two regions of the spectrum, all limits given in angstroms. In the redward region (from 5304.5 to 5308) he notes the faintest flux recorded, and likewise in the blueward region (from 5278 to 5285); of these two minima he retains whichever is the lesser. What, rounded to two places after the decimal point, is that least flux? 3.37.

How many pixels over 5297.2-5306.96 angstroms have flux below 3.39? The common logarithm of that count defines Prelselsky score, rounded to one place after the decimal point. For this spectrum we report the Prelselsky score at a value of 0.8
